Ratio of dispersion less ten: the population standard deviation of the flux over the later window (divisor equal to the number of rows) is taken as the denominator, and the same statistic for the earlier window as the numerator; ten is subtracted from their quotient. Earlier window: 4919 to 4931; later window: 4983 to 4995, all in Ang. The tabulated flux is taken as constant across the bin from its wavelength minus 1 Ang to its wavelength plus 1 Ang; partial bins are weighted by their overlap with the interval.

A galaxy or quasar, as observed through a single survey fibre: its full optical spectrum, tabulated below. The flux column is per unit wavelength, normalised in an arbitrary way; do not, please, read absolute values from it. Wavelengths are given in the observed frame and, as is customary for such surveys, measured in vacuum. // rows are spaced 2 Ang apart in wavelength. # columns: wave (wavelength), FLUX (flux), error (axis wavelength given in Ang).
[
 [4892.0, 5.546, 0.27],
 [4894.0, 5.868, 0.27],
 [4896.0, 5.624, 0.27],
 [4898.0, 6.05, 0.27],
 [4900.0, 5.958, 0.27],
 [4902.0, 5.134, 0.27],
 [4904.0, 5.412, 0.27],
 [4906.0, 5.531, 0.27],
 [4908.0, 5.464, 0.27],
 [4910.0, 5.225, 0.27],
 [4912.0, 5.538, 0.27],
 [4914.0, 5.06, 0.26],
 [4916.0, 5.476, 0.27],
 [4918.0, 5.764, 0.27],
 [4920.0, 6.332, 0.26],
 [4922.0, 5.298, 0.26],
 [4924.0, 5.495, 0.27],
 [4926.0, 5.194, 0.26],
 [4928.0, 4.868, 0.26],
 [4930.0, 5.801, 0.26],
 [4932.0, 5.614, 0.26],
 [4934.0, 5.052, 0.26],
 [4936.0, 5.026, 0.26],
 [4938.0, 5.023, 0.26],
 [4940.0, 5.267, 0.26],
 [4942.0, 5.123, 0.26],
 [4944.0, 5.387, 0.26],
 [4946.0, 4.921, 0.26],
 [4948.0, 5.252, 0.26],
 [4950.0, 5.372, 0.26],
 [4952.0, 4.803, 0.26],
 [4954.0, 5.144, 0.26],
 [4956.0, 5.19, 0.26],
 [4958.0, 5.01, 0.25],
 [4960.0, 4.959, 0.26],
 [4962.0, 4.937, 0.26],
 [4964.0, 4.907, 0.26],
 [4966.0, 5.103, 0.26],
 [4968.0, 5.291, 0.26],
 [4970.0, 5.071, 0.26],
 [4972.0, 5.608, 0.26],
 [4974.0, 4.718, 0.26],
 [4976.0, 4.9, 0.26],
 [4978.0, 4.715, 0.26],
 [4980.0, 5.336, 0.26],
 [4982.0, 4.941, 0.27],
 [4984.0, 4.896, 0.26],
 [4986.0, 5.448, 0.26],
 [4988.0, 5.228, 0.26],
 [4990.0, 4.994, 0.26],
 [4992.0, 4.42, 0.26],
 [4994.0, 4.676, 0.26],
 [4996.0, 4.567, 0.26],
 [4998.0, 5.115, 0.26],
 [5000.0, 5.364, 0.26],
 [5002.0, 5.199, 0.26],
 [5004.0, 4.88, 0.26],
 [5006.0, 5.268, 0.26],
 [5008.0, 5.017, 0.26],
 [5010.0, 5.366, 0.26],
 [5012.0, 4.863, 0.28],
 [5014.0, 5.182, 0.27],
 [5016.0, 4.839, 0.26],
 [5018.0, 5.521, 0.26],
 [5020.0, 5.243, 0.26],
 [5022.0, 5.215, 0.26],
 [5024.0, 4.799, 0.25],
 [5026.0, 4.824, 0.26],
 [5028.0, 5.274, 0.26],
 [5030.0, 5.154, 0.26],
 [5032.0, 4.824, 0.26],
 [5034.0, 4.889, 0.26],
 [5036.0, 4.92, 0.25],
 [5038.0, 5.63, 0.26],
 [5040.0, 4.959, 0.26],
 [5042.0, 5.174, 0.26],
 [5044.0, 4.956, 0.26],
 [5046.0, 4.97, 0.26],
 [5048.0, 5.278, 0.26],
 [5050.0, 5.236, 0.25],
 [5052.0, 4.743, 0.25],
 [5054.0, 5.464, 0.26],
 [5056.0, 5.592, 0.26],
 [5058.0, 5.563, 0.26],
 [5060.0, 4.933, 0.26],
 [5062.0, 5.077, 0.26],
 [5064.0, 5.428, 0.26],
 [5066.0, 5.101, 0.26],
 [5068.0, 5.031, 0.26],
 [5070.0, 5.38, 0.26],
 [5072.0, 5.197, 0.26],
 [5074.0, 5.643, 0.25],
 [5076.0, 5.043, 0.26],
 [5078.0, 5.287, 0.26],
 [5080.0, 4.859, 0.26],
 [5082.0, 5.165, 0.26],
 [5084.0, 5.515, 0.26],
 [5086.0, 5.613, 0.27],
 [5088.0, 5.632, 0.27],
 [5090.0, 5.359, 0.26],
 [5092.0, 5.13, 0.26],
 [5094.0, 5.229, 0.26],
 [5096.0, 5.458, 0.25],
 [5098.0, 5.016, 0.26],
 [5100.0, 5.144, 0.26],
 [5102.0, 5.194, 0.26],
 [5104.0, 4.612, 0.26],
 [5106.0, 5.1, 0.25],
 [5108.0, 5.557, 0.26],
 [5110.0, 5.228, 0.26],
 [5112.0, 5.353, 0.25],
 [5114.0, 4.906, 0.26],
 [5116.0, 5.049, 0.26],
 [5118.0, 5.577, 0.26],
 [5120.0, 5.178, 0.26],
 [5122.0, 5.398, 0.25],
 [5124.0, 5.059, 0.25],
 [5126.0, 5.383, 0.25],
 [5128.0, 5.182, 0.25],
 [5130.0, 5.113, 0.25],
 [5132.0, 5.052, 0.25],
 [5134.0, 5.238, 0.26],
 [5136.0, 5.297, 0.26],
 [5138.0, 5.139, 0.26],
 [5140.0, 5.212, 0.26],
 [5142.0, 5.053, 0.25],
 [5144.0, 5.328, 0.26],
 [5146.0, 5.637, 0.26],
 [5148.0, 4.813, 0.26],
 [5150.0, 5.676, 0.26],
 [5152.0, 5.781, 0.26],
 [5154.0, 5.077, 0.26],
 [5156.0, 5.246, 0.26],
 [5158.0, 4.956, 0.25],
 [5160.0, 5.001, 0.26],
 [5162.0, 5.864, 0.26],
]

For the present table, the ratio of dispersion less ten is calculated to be -8.6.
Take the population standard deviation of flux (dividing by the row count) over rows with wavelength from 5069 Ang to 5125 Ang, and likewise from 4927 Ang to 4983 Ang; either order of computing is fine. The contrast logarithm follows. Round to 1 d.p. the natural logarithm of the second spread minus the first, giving -4.2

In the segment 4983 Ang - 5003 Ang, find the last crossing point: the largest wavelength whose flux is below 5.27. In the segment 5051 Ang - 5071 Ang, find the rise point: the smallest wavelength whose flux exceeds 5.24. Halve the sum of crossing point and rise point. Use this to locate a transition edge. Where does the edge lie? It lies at 5028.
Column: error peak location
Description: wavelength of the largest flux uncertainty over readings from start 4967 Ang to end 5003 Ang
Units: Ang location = 4982.0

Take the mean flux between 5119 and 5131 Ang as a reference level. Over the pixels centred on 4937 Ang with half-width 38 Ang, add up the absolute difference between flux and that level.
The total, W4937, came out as 9.8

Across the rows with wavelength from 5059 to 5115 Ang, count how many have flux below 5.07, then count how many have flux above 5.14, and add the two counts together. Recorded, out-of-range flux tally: 24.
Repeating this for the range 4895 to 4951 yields 26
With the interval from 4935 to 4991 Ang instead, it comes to 25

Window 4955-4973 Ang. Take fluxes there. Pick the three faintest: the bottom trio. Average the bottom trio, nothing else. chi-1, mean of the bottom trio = 4.93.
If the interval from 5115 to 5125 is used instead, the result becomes 5.10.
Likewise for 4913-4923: 5.28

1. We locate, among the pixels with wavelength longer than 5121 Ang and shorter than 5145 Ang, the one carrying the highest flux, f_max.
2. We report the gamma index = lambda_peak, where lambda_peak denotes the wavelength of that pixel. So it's 5122.0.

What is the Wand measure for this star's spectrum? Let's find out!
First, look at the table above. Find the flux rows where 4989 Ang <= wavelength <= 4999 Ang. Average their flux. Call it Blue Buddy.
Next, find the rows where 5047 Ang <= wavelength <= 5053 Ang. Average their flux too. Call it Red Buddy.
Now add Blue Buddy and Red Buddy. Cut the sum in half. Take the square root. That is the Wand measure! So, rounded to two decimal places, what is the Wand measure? 2.22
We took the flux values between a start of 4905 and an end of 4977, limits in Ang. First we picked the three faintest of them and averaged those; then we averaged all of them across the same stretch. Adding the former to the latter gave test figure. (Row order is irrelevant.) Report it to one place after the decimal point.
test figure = 10.0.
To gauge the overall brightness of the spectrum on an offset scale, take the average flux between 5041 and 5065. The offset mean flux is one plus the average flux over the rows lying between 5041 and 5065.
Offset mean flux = 6.20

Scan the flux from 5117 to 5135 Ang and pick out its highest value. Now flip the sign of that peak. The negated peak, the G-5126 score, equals -5.58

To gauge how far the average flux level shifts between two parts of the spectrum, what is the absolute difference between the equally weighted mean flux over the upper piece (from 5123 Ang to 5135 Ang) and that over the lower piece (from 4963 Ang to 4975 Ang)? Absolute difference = 0.05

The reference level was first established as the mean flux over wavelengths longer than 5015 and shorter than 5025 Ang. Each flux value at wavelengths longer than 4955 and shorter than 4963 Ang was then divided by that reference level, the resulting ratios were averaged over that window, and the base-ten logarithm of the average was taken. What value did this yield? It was -0.009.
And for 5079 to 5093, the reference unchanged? 0.017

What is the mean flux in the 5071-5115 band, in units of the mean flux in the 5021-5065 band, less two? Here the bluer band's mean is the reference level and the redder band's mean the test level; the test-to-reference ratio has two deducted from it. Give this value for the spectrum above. -0.98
